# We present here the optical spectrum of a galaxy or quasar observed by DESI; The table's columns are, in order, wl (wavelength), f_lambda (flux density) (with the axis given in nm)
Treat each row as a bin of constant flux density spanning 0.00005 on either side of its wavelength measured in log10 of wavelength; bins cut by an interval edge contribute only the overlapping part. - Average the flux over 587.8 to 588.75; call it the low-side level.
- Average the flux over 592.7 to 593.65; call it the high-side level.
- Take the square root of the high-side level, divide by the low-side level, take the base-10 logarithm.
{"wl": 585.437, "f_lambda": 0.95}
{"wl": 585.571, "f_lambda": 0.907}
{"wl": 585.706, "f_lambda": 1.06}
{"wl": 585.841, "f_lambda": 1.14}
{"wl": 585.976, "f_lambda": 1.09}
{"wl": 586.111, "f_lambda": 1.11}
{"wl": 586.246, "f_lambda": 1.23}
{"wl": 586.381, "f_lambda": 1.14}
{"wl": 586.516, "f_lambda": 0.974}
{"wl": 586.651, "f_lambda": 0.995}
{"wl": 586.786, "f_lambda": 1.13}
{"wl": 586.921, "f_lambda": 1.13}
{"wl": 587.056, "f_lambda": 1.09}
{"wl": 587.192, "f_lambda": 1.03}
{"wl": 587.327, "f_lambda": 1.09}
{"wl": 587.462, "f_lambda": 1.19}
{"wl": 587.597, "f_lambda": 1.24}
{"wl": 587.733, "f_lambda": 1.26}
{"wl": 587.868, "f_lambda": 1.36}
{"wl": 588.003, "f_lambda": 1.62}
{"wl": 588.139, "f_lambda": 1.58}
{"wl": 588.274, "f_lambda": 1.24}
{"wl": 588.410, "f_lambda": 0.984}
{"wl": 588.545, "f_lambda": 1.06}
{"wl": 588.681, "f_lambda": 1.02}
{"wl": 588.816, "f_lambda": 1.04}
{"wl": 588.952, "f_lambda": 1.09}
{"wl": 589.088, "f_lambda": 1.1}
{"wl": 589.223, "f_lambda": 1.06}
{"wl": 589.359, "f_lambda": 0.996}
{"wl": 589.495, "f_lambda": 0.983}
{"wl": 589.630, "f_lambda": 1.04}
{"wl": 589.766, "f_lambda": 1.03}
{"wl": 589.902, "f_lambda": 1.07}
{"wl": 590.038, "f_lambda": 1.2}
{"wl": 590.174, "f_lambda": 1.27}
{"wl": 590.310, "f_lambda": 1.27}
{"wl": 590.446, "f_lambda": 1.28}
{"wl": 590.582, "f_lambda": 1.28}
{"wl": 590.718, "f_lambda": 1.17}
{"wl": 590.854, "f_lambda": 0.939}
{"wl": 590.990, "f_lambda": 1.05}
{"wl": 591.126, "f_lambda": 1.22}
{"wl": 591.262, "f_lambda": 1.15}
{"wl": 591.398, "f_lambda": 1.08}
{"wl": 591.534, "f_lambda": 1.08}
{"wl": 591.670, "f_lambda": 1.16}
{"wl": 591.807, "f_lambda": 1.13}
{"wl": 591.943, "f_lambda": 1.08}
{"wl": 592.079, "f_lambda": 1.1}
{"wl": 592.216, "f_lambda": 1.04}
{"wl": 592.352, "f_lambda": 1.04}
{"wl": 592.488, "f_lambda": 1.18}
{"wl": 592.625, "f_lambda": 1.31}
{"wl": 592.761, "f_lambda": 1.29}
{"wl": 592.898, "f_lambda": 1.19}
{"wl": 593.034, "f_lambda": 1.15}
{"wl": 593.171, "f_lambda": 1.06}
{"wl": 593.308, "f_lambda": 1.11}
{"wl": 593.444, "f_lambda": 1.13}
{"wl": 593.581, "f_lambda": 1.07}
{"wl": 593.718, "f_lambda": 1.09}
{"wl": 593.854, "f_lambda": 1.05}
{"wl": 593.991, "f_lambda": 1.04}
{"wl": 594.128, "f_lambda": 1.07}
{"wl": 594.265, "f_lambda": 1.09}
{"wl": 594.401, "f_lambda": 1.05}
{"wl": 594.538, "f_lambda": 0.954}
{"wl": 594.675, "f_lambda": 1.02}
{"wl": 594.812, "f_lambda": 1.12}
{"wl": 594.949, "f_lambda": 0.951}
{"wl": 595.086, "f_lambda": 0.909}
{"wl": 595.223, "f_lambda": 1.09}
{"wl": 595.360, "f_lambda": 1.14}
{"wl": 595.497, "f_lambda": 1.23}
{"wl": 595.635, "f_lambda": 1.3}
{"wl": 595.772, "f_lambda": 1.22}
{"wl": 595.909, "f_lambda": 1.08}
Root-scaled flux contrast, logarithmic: -0.074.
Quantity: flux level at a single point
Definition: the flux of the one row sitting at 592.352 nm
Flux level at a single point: 1.04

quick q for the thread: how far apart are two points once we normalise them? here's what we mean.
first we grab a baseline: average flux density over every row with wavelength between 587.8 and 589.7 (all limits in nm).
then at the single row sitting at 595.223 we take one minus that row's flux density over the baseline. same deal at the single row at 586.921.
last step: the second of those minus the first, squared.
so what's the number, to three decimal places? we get 0.001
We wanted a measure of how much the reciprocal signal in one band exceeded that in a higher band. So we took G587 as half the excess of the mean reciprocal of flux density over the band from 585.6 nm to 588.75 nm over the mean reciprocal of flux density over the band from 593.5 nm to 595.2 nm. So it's -0.05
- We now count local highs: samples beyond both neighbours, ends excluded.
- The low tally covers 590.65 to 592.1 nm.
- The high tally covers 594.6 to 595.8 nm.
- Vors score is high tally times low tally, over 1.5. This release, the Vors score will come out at 2.7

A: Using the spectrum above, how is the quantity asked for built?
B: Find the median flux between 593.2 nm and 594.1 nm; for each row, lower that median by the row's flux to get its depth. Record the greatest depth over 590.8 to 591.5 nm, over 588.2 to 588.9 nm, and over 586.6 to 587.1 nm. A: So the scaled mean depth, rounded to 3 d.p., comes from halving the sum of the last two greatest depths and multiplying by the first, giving 0.013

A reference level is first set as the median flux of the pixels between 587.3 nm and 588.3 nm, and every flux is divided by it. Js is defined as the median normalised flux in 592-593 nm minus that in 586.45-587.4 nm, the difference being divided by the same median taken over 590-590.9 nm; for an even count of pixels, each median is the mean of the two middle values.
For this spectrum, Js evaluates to 0.071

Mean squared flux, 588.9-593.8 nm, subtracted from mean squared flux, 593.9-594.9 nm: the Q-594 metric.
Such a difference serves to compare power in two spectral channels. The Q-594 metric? -0.17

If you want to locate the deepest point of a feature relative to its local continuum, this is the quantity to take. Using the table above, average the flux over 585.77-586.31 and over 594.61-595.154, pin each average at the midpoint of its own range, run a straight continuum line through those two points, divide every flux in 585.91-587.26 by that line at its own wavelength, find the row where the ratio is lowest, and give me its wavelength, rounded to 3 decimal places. 586.516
